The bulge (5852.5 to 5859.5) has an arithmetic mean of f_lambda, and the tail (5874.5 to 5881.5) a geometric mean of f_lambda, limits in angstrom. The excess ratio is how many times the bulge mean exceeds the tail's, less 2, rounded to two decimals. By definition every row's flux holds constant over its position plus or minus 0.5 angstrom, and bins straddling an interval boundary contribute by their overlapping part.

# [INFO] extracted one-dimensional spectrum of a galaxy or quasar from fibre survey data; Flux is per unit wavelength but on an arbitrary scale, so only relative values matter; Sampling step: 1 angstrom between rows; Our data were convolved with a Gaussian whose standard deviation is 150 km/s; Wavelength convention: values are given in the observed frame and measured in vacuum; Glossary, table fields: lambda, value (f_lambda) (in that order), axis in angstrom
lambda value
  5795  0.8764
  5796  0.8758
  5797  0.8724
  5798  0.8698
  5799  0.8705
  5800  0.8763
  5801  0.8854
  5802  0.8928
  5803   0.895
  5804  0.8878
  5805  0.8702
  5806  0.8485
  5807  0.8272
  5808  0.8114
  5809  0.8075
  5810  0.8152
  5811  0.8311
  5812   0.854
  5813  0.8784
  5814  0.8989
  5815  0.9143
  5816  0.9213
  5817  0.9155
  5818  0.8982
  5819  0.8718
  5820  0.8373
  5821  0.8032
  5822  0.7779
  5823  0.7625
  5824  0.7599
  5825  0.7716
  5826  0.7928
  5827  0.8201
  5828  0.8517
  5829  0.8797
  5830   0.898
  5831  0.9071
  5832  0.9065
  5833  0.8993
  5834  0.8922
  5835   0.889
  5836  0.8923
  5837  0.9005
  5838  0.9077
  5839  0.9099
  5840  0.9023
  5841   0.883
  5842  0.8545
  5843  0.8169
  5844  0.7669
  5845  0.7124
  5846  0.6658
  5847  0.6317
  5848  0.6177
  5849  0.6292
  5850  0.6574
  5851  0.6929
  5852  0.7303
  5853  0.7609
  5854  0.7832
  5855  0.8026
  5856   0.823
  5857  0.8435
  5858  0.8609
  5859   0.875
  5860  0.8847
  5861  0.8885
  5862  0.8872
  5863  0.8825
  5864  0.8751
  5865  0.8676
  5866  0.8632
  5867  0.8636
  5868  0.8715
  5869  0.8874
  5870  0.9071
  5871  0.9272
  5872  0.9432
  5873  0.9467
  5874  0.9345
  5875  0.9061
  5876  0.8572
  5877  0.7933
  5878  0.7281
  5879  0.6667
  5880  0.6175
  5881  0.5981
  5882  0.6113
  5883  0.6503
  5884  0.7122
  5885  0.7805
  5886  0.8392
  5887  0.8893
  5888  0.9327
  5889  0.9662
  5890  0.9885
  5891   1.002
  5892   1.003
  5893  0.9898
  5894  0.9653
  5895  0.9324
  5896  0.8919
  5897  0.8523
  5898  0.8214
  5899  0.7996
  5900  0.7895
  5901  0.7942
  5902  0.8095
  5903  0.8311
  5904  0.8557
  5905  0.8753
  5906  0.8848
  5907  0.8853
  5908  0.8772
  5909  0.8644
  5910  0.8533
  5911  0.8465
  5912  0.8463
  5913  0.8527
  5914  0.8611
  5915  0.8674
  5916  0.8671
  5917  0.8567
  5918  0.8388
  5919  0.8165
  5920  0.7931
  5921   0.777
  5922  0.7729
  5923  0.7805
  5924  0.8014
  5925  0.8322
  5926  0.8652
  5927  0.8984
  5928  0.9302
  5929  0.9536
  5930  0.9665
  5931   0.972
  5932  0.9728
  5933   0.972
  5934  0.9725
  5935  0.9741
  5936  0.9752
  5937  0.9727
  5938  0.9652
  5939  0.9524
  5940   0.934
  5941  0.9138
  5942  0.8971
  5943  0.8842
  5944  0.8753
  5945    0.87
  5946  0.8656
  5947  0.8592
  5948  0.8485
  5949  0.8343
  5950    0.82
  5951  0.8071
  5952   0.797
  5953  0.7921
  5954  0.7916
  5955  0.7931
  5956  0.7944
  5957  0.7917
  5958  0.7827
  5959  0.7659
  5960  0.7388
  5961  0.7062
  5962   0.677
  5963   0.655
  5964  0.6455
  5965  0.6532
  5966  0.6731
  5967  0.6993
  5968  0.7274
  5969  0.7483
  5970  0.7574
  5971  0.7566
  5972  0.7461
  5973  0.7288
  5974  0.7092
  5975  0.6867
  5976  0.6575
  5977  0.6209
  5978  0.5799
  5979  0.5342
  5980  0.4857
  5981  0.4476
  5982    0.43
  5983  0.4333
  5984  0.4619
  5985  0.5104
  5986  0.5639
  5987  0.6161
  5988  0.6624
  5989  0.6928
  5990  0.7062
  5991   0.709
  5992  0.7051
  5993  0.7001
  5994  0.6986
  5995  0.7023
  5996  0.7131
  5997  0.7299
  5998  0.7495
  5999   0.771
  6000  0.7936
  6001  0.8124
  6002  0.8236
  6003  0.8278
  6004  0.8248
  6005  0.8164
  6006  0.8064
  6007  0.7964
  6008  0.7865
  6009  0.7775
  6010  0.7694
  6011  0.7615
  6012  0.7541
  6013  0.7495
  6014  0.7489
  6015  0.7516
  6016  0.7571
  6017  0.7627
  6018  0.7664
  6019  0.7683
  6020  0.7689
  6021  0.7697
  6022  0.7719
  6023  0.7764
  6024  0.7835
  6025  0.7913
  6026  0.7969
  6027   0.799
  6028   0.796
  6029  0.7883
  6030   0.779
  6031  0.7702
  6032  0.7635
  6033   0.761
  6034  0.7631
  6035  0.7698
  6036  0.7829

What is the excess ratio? -0.87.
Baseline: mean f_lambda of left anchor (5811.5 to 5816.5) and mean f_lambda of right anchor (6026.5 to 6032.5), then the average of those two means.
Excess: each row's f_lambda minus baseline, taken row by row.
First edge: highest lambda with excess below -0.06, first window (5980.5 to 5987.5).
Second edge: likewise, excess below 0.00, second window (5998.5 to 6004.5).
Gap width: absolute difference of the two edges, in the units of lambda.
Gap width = 17 angstrom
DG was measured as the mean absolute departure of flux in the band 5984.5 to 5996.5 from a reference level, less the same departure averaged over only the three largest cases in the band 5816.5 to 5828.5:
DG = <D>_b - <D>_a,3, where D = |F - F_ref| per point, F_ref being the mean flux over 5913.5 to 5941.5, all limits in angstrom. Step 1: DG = 0.10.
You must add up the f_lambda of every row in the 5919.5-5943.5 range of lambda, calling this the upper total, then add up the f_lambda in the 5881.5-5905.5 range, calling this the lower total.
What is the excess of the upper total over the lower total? 1.1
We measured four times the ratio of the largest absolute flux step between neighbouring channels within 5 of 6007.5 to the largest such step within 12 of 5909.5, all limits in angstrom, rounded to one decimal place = 1.6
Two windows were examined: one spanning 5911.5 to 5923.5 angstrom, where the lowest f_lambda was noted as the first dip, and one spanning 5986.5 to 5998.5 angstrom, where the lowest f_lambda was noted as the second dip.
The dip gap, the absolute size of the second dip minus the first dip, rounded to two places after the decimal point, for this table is 0.16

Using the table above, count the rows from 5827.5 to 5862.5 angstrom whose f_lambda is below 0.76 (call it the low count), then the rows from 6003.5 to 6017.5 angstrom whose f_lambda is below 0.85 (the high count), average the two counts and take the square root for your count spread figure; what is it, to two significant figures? 3.3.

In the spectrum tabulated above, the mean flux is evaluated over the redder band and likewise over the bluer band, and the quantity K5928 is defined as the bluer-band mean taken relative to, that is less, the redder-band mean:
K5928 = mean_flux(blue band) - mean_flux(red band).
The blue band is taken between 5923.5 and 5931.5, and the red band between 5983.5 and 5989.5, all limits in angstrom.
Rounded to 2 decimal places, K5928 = 0.32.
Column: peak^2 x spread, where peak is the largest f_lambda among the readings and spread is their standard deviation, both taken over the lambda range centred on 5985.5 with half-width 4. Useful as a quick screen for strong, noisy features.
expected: 0.05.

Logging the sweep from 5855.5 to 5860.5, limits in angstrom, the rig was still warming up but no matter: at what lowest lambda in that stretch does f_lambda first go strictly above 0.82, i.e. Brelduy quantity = 5856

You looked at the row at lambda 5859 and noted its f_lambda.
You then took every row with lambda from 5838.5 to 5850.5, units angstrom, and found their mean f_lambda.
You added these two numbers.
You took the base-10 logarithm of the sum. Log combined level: 0.21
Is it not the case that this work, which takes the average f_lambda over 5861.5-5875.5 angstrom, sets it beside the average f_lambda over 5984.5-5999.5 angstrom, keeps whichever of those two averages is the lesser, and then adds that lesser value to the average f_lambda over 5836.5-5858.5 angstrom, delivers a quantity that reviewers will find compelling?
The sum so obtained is 1.46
